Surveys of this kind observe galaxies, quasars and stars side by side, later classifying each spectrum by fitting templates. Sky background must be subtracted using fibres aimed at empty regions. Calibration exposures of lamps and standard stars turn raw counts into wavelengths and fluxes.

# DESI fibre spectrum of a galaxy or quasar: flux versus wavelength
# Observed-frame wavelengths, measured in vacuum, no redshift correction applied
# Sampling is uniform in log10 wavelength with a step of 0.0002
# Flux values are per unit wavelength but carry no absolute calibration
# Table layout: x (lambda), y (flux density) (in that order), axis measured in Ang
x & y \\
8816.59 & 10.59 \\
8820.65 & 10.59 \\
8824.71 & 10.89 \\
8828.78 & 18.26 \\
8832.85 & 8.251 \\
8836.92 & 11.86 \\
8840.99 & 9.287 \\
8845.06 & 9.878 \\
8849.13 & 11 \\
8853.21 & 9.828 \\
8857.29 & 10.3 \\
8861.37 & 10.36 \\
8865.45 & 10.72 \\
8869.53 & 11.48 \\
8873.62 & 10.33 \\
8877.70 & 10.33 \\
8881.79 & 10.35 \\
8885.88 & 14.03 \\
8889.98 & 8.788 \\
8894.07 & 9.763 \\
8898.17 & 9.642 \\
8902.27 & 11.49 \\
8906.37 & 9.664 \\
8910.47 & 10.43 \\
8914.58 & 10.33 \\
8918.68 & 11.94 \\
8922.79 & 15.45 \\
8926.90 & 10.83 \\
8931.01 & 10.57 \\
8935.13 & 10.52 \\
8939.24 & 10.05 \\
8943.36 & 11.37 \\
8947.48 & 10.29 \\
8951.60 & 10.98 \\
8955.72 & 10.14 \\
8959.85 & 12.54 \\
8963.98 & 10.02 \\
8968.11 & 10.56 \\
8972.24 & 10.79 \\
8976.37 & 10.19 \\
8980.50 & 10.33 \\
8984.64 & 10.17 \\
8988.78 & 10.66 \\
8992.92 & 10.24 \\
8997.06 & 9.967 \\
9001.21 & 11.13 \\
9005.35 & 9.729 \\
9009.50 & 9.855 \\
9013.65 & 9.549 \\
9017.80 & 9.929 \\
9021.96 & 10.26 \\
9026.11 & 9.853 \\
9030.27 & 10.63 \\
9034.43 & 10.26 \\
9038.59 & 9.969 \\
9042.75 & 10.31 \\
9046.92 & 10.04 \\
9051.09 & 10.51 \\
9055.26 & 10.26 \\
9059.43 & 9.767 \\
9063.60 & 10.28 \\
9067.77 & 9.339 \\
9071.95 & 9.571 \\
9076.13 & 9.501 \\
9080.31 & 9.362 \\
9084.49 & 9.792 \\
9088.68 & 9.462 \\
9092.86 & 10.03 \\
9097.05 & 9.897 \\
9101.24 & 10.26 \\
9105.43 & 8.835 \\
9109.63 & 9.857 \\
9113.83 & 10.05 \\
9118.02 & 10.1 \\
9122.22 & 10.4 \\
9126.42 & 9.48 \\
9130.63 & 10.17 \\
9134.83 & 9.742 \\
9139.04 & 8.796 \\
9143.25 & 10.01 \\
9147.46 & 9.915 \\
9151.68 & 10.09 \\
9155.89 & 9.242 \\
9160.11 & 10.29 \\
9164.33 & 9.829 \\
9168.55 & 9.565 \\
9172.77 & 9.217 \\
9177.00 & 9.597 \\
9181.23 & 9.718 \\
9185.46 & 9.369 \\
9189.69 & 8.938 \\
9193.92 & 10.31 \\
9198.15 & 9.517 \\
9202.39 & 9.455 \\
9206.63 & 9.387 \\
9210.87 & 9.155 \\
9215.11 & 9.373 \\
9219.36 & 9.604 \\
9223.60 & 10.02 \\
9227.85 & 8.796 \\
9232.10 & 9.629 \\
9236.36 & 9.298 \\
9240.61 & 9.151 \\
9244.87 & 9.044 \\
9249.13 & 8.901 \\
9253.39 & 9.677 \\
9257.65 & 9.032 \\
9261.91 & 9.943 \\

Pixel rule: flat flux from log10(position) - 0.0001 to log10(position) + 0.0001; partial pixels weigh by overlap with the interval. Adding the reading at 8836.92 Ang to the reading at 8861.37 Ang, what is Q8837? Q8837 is 22.2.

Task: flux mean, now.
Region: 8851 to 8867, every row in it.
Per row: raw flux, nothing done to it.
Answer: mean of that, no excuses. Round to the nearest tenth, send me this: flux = 10.3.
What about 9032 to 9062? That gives 10.2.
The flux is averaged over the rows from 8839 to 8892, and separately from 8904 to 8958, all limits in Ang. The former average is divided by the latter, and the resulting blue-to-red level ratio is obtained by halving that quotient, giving 0.479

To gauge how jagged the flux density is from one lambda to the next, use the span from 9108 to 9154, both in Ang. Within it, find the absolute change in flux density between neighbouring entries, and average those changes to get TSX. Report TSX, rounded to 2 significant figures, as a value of 0.50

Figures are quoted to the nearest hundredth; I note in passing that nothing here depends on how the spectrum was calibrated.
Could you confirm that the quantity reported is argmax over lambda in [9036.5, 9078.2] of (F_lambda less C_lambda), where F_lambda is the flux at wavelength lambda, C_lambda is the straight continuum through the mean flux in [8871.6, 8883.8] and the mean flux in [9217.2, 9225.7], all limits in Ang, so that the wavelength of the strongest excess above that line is 9051.09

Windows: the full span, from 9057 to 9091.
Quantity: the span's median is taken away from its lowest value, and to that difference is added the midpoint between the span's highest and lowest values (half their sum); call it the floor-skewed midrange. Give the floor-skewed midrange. 9.6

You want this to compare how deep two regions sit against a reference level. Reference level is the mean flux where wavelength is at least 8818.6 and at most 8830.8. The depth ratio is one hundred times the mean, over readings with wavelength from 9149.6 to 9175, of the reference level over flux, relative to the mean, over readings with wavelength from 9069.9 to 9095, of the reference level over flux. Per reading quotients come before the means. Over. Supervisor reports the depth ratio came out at 99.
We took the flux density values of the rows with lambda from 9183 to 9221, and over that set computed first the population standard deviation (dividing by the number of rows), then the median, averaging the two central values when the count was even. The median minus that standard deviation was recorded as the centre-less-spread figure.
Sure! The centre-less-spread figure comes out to 9.0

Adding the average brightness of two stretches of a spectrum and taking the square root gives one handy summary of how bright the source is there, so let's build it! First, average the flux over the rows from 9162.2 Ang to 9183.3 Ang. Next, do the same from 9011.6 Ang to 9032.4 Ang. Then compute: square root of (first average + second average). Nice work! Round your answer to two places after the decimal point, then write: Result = 4.43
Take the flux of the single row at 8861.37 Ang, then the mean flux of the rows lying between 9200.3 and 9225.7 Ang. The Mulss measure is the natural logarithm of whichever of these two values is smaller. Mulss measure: 2.25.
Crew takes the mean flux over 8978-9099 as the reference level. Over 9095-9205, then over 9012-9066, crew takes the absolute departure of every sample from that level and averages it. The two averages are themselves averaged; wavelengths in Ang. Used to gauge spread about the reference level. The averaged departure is 0.34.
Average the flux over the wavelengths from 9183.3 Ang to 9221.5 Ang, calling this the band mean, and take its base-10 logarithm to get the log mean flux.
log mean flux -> 0.98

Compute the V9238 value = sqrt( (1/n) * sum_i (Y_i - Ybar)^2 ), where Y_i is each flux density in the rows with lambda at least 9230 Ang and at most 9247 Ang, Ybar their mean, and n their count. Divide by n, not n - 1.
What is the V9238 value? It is 0.22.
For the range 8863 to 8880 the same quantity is 0.47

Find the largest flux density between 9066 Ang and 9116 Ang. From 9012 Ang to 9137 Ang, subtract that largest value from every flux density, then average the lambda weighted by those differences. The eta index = 9083.1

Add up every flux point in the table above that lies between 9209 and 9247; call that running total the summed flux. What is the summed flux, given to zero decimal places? 84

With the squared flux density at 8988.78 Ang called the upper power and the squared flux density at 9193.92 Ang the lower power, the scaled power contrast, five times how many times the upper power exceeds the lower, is 5.35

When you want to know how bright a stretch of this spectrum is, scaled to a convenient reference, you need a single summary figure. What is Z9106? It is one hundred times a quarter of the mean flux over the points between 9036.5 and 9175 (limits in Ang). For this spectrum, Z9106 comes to 245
